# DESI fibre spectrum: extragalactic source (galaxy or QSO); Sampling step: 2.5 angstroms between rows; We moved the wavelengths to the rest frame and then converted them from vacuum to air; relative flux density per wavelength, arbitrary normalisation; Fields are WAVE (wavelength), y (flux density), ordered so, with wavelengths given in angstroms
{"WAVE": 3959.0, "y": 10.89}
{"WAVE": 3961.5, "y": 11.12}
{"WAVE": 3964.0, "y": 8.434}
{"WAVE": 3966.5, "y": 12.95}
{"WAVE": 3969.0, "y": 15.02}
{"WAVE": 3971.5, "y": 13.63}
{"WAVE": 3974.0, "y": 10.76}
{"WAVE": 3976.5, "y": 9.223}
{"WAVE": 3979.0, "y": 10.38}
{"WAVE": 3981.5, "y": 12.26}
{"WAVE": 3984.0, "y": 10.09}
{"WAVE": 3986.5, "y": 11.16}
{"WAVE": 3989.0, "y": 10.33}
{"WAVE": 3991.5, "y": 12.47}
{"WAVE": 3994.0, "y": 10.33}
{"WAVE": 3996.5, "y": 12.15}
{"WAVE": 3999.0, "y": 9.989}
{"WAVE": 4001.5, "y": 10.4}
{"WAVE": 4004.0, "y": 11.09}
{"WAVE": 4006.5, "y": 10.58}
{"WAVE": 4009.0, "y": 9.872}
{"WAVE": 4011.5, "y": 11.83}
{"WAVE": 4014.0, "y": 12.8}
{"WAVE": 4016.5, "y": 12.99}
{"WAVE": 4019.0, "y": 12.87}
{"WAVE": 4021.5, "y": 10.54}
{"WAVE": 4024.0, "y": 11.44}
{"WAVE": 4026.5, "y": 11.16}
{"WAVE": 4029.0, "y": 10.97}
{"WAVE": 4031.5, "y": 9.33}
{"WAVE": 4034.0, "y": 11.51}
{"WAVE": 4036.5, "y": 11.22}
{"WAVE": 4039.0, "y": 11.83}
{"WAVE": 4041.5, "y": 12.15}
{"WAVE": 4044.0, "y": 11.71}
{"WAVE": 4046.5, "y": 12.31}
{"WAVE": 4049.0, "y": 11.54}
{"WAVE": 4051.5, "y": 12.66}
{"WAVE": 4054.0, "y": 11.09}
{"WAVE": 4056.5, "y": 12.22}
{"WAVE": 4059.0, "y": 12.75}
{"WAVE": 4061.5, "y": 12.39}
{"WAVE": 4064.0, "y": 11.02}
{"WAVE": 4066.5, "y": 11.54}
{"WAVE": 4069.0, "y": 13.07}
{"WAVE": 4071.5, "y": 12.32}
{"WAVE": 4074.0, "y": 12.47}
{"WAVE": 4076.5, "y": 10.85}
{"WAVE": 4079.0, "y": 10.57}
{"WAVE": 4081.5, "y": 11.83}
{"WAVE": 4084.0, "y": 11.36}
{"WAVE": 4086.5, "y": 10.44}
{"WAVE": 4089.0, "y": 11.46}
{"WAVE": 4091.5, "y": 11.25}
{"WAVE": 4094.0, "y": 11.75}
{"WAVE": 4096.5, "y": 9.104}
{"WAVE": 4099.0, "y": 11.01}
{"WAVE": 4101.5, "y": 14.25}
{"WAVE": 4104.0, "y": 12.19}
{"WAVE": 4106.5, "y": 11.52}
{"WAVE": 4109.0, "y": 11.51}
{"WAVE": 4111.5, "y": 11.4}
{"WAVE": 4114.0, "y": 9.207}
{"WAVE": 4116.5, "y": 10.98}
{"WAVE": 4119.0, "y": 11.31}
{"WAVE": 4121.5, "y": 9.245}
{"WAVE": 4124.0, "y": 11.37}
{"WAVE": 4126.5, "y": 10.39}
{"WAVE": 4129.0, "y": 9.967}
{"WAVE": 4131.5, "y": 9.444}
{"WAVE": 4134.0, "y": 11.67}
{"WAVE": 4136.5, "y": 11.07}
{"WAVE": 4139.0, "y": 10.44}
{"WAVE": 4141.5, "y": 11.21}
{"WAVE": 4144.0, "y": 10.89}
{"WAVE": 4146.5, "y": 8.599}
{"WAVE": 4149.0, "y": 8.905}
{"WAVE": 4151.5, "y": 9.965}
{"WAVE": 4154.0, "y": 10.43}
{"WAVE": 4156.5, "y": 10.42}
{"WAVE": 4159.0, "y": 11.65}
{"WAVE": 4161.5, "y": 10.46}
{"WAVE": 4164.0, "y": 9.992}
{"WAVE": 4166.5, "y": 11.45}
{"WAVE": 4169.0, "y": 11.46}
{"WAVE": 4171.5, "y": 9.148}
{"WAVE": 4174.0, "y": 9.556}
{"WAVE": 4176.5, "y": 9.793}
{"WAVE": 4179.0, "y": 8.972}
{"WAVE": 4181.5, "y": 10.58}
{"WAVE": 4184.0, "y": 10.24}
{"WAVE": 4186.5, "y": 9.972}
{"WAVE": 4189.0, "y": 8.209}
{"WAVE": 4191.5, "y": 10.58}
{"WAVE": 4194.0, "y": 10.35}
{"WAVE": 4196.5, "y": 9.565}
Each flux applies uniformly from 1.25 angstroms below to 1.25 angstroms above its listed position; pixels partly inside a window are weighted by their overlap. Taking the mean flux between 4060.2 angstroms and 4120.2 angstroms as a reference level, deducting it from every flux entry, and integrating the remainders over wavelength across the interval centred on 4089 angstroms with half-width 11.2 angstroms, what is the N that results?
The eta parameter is -11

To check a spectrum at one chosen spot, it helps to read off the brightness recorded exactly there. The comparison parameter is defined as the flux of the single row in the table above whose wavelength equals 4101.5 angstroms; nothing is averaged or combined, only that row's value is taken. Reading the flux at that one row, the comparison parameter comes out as 14.25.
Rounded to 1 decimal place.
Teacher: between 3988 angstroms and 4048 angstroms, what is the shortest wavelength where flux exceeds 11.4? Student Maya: 3991.5 angstroms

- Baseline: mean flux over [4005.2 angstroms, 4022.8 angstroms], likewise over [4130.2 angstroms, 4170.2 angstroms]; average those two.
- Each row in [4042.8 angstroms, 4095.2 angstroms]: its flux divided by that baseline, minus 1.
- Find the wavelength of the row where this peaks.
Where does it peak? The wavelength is 4069.0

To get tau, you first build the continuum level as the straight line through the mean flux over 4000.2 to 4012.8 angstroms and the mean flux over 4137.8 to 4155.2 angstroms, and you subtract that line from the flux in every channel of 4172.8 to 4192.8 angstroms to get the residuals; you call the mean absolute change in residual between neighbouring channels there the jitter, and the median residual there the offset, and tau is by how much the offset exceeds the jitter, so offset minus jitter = -1.06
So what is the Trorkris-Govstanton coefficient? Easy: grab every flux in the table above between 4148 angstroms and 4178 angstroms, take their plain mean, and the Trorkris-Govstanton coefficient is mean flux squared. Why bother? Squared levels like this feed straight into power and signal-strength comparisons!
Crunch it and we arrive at 105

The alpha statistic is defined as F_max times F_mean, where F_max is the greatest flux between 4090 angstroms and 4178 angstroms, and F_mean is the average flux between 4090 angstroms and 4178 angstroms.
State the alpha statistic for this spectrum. 152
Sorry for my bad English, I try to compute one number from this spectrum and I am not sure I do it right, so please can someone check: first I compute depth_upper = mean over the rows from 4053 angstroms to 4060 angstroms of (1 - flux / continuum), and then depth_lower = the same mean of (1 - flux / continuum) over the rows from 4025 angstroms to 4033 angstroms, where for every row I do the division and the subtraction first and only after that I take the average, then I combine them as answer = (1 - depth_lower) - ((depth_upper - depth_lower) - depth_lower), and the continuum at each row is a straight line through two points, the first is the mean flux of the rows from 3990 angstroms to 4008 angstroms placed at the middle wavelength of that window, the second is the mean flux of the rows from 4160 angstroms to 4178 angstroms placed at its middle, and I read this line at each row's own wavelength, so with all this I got 1.15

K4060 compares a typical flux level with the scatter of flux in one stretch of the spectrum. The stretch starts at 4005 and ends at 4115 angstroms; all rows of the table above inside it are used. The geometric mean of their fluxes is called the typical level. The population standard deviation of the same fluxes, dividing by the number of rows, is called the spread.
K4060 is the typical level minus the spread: 10.5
